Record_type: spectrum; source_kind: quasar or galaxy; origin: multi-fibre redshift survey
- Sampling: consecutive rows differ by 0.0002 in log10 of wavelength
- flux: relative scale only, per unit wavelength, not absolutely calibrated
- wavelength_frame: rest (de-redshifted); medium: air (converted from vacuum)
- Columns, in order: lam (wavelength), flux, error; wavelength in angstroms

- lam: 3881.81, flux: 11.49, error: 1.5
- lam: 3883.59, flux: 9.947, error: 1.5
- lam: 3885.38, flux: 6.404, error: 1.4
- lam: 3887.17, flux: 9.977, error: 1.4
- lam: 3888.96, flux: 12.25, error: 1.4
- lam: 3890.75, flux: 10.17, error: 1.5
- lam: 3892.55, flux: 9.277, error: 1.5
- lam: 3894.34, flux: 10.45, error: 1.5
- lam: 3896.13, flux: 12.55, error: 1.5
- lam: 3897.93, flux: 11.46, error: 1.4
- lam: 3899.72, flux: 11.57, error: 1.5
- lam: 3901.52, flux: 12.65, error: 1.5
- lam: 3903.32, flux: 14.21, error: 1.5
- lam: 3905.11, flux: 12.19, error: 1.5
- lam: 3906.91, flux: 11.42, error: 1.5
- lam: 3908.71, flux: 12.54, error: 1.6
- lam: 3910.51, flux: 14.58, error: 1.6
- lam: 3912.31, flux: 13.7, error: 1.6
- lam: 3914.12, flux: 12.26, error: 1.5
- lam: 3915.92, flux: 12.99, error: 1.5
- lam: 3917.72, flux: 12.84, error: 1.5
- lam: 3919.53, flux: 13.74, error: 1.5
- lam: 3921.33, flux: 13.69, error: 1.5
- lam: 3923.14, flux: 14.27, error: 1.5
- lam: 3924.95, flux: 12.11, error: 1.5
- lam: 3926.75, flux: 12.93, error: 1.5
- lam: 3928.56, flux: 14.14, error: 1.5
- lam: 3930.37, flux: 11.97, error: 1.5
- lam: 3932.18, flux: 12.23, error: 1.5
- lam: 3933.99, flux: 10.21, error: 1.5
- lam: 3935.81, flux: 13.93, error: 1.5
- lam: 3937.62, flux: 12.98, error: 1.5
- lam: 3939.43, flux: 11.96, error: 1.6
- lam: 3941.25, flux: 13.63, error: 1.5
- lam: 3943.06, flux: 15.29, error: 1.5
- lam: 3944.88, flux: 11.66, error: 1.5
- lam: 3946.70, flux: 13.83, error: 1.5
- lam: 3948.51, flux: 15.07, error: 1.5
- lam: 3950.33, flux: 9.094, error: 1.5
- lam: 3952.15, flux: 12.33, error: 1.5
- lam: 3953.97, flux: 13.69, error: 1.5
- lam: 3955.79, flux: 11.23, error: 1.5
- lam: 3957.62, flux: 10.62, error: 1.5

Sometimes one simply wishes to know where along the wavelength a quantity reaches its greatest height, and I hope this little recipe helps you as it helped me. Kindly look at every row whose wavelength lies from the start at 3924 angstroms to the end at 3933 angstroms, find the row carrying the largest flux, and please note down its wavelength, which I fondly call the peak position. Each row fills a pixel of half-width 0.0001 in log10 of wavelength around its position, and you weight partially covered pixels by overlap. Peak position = 3928.56 angstroms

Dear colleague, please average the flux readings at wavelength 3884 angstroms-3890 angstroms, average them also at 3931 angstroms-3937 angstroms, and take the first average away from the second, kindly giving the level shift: 2.6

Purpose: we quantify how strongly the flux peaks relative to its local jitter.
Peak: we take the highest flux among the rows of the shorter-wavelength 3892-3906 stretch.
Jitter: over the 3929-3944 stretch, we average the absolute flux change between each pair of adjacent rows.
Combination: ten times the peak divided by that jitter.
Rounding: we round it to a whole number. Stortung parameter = 88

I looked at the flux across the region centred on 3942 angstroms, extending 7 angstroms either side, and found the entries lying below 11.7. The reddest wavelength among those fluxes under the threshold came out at 3944.88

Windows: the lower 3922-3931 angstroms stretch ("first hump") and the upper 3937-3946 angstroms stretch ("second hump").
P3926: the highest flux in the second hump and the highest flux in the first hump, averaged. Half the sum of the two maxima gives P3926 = 14.8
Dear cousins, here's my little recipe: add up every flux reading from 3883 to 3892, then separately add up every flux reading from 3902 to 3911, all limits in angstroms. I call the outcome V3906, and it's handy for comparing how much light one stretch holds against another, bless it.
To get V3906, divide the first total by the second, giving 0.75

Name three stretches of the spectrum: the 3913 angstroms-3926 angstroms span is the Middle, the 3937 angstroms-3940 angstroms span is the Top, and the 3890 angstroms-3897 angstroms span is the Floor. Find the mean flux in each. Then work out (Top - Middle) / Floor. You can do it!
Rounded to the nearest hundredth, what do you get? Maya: -0.06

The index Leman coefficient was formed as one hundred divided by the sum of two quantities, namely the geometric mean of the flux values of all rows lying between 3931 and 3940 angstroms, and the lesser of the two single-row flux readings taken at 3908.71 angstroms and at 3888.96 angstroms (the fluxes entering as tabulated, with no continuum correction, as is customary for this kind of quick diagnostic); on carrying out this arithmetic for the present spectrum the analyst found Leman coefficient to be 4.1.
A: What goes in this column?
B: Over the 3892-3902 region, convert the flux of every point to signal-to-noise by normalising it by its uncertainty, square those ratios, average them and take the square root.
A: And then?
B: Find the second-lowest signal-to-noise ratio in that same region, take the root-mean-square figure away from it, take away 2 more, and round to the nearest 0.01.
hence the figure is -2.72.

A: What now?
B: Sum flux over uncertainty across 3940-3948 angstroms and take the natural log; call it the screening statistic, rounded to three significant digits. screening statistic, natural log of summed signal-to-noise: 3.59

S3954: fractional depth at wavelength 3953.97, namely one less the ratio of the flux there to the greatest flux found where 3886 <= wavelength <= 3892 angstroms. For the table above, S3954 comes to -0.12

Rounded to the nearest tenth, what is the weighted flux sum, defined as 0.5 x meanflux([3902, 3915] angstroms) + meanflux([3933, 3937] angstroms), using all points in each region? 18.6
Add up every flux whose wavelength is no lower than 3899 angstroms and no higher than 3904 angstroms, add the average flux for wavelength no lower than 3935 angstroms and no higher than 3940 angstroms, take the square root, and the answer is 7.17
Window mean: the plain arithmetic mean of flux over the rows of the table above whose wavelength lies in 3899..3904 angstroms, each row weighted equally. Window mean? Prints 12.8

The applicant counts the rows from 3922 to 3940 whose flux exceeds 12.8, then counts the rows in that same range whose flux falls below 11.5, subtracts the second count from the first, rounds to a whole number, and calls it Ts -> 4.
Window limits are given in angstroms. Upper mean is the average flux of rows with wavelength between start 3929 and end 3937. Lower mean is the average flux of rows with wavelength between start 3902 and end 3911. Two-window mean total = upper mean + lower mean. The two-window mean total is 25.1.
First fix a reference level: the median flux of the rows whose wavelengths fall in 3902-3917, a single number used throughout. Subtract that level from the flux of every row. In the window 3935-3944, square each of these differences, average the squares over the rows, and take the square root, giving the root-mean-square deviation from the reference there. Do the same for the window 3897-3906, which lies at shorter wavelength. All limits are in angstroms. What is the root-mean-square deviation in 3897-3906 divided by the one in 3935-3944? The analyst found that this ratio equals 0.8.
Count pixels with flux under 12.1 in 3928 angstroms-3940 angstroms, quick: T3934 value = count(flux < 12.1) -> 3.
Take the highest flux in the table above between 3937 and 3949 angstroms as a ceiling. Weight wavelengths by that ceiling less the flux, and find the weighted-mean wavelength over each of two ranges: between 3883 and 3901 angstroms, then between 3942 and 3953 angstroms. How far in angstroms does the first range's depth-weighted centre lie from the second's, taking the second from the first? -58.3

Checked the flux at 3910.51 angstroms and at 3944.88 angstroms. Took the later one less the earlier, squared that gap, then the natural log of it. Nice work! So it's 2.1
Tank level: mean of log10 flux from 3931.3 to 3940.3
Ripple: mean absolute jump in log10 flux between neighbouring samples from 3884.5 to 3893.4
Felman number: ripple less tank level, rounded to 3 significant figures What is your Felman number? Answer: -0.986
